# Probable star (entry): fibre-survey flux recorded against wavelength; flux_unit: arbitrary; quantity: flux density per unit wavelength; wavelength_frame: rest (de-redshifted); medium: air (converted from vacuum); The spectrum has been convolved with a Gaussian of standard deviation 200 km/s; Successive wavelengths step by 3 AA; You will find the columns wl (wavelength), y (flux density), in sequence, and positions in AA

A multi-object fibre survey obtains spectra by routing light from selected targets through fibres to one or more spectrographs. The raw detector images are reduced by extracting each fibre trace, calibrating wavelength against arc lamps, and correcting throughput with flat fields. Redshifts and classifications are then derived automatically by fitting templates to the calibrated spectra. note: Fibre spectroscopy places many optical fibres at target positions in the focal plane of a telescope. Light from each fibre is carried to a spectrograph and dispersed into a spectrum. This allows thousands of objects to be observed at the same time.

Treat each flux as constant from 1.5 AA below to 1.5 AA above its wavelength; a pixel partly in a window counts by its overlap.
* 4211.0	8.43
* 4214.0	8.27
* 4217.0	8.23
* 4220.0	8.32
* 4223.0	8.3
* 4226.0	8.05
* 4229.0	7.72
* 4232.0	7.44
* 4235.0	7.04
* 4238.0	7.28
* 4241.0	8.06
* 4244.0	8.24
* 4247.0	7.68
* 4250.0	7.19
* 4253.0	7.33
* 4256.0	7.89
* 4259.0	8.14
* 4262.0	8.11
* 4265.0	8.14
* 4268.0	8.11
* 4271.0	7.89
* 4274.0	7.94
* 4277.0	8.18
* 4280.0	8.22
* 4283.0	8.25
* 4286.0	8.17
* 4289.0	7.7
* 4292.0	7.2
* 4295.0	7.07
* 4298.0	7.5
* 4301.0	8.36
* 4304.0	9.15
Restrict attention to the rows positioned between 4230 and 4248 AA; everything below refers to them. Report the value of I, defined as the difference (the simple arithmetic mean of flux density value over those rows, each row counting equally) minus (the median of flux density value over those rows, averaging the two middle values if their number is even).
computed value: 0.06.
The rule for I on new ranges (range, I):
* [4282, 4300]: 0.05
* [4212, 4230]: -0.10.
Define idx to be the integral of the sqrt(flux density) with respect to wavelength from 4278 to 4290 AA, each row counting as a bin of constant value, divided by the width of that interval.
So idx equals 2.85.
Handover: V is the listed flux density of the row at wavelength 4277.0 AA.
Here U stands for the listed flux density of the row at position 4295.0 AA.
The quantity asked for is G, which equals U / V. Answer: 0.86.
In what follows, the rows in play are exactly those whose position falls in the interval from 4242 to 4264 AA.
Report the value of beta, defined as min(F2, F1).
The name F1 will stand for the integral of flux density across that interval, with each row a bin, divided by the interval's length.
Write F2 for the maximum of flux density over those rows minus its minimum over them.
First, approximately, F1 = 7.8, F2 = 1.05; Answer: 1.05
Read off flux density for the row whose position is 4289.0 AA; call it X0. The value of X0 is 7.7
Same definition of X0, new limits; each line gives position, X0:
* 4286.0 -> 8.17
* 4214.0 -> 8.27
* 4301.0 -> 8.36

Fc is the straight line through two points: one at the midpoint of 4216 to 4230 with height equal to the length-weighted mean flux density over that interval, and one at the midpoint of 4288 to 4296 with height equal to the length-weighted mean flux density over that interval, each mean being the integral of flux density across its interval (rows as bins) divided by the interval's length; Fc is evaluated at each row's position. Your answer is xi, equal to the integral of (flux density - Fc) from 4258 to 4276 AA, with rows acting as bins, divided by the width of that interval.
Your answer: 0.4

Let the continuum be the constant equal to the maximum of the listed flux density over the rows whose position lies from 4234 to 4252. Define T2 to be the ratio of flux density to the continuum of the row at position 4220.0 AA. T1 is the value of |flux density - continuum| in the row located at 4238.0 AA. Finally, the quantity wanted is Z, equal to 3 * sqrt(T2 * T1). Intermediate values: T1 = 1.0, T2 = 1.01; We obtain 3.0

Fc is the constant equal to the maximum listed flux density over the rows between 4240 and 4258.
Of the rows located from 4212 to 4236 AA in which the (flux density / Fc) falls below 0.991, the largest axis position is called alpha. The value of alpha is 4235.0 AA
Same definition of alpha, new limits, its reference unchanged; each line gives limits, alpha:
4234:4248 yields 4247.0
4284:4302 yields 4298.0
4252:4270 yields 4268.0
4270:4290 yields 4289.0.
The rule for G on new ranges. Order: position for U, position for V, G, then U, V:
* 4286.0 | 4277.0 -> 1.00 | 8.17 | 8.18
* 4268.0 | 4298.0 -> 1.08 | 8.11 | 7.5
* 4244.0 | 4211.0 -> 0.98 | 8.24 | 8.43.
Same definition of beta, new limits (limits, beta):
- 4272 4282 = 0.28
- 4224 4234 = 0.61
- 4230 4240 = 0.40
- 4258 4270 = 0.03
